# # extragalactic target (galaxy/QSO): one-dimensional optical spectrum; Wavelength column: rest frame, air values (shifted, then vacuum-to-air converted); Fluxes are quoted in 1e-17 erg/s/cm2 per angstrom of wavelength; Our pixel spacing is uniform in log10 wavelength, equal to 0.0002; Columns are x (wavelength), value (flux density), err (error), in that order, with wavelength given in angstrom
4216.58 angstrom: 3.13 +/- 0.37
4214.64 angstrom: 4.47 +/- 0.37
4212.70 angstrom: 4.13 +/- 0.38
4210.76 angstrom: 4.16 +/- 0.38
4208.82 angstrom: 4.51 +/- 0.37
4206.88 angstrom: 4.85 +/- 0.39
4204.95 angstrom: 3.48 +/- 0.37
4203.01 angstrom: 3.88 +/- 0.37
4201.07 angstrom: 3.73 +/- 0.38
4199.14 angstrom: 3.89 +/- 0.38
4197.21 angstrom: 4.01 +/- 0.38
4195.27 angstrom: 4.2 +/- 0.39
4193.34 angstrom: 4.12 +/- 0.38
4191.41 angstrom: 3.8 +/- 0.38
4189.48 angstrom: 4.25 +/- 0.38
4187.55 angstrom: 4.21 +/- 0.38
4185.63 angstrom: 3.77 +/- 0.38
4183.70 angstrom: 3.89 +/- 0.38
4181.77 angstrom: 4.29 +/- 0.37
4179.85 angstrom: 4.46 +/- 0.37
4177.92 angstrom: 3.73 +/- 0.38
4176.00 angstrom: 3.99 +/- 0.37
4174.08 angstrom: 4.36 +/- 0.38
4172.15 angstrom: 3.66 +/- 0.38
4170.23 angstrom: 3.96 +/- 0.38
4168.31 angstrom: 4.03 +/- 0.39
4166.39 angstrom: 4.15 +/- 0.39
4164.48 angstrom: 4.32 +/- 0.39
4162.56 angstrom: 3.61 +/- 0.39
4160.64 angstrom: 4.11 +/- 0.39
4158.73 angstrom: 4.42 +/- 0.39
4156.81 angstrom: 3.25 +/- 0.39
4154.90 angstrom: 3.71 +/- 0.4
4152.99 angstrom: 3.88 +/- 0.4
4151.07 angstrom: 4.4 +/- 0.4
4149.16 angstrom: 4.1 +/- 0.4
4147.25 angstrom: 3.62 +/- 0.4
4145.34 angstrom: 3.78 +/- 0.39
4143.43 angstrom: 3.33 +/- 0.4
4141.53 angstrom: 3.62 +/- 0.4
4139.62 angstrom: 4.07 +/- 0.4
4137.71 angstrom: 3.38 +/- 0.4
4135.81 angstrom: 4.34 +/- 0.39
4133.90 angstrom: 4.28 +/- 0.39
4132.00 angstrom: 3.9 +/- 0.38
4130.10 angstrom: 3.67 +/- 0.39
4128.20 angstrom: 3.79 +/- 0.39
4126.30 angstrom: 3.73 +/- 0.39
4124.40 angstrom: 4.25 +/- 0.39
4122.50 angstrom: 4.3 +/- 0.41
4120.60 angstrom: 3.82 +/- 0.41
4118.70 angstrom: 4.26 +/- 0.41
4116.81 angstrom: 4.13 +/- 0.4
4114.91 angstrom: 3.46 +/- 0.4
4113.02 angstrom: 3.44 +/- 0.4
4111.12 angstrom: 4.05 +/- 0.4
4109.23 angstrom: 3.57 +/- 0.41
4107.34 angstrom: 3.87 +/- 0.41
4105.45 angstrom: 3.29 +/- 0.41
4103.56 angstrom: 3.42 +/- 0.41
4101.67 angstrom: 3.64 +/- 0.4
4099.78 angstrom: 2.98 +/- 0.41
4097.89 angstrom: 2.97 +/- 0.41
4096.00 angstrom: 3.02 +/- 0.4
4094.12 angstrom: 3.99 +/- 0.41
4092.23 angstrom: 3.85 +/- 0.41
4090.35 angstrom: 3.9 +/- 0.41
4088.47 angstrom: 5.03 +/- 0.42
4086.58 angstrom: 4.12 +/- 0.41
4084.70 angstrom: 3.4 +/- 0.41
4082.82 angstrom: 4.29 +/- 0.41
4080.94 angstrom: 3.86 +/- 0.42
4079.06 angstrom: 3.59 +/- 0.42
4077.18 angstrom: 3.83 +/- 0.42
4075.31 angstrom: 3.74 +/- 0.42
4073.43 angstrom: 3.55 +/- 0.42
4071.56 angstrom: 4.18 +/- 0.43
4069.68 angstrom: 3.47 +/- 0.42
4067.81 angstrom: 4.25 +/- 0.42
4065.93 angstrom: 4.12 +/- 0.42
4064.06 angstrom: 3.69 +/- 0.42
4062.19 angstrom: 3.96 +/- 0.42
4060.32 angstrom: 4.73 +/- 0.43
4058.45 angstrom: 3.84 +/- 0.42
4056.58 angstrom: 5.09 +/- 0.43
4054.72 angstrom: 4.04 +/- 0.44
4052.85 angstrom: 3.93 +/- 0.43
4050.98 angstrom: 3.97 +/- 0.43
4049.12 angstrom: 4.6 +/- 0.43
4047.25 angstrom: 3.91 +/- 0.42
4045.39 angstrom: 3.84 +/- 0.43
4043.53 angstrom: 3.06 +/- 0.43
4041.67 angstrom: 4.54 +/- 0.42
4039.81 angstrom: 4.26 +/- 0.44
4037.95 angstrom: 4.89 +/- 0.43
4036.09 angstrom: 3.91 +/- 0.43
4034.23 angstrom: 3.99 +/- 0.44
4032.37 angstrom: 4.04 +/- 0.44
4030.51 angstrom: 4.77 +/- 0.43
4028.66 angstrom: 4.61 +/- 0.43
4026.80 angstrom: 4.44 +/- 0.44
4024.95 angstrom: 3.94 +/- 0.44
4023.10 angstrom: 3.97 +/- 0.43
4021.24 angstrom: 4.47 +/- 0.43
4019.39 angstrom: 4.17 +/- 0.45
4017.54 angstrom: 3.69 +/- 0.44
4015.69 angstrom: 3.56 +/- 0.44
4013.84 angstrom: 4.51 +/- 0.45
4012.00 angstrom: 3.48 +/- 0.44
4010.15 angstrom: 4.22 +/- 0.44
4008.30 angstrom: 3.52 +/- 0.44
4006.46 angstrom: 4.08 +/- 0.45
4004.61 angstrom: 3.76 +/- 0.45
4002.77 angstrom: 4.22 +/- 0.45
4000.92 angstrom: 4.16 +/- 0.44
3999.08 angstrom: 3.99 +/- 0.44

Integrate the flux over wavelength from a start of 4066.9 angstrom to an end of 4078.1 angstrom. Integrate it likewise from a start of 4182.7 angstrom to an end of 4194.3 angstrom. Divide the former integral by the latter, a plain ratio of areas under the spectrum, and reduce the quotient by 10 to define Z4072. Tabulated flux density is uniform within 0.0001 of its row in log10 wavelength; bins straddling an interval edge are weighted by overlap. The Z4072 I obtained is -9.1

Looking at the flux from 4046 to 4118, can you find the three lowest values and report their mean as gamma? 3.0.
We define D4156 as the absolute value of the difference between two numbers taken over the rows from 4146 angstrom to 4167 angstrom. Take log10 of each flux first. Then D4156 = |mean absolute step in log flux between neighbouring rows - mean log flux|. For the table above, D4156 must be 0.54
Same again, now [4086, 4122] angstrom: 0.52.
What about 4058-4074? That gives 0.54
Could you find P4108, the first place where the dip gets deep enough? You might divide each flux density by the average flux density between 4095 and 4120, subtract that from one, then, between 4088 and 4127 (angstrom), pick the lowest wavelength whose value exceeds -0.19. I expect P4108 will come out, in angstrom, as 4090.35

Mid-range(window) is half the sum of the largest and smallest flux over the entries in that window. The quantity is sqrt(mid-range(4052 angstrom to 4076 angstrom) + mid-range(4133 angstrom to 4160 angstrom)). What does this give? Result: 2.85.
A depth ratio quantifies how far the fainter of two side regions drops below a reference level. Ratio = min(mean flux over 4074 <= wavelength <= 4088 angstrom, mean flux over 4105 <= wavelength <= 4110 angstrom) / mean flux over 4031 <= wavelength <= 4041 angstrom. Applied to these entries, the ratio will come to 0.85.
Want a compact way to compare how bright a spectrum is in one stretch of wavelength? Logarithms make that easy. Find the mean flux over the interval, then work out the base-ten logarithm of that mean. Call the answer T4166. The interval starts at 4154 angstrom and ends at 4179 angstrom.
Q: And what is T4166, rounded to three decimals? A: 0.596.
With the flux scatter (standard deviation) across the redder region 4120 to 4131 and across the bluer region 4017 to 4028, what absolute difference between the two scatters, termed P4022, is 0.03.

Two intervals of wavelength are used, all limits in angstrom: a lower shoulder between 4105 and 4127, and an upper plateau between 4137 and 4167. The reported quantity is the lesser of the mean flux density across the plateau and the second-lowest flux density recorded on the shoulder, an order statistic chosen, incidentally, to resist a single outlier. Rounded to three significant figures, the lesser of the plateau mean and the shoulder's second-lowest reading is 3.44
